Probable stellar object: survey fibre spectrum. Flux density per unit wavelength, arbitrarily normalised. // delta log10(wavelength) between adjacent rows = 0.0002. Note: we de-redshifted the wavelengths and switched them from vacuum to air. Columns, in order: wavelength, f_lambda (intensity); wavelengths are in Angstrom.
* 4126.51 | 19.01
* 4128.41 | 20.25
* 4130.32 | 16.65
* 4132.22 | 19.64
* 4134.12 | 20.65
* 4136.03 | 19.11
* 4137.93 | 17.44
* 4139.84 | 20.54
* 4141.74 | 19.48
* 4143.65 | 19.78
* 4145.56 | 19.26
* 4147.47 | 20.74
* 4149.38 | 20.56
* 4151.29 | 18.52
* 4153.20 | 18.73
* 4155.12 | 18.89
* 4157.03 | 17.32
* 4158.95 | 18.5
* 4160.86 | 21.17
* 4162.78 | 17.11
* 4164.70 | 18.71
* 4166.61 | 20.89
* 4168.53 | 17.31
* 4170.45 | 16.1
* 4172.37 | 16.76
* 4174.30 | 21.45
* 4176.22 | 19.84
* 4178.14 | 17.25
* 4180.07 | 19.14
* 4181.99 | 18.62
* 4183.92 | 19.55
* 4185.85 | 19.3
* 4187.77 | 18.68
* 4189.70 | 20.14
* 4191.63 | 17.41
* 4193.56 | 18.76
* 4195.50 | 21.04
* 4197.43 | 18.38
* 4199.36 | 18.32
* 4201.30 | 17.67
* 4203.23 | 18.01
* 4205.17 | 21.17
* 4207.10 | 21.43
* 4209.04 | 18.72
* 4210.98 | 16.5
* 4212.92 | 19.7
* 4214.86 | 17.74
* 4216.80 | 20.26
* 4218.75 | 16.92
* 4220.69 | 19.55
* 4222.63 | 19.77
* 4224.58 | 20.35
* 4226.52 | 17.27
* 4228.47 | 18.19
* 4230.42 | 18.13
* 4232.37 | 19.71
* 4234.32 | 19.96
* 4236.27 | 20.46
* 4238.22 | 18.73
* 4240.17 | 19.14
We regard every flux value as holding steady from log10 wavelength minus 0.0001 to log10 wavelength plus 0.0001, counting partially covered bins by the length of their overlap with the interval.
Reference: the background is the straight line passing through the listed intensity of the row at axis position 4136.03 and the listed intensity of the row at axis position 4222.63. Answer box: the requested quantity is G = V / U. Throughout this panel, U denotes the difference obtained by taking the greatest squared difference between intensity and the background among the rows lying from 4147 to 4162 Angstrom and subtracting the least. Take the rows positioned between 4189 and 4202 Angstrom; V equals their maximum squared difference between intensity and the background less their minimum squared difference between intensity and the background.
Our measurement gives 1.1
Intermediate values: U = 3.7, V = 4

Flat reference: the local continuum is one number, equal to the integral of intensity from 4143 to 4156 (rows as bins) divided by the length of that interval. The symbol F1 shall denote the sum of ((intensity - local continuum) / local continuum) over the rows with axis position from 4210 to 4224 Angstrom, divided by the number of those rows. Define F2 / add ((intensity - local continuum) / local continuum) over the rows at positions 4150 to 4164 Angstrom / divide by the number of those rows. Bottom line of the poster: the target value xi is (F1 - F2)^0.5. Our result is 0.04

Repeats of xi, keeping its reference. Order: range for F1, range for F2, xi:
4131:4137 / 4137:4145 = 0.16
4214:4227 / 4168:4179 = 0.19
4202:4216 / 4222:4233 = 0.08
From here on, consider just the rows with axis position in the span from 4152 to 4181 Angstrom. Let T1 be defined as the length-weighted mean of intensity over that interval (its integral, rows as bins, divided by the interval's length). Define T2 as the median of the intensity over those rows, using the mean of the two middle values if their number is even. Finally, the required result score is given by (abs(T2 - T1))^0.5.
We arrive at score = 0.32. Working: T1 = 18.6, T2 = 18.7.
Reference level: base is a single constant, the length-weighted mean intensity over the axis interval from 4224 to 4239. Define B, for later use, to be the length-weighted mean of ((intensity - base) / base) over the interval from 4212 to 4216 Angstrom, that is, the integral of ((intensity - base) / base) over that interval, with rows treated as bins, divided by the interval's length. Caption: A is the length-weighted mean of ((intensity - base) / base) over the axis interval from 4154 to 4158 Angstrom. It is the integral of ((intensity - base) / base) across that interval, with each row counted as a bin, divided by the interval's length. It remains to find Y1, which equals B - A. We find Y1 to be 0.034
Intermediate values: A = -0.049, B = -0.016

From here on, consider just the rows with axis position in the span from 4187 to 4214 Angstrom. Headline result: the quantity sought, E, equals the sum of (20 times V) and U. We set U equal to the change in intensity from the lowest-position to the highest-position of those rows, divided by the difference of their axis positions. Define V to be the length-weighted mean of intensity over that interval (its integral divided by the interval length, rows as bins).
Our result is 380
